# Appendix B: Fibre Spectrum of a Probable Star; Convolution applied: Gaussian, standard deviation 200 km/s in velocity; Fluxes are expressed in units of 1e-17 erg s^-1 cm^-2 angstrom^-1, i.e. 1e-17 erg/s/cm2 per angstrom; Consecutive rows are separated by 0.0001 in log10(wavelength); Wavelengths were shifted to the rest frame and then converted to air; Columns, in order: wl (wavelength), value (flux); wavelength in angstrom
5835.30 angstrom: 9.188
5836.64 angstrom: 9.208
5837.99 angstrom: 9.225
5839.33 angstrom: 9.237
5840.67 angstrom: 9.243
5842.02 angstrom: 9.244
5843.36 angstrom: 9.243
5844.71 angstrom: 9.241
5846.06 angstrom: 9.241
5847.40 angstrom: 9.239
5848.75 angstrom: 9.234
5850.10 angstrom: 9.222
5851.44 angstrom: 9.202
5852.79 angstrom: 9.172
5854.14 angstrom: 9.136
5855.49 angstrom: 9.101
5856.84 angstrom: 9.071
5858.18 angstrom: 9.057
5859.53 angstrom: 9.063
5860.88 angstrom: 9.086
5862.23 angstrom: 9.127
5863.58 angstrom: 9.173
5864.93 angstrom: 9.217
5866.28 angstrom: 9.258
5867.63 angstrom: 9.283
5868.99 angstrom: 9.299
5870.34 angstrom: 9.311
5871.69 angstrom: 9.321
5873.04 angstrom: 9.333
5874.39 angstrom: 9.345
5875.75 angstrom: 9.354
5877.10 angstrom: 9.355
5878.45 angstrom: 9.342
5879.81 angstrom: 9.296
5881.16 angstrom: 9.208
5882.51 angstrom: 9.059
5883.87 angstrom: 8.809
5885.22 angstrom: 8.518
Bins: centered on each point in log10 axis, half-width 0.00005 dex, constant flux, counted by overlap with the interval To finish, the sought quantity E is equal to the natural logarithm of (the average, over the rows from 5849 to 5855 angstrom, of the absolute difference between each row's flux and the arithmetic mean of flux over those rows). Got -3.5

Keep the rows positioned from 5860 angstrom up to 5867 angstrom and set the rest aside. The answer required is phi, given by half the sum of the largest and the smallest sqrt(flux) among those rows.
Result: 3.028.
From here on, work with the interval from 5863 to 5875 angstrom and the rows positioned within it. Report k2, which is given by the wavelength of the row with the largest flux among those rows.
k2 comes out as 5874.39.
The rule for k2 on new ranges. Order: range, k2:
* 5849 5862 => 5850.10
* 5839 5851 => 5842.02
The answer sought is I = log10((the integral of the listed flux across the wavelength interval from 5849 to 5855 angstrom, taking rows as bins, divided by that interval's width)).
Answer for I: 0.963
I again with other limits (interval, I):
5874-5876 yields 0.969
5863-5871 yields 0.966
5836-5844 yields 0.966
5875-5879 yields 0.971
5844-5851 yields 0.965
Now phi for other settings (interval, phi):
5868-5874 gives 3.052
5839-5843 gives 3.040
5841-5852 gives 3.037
